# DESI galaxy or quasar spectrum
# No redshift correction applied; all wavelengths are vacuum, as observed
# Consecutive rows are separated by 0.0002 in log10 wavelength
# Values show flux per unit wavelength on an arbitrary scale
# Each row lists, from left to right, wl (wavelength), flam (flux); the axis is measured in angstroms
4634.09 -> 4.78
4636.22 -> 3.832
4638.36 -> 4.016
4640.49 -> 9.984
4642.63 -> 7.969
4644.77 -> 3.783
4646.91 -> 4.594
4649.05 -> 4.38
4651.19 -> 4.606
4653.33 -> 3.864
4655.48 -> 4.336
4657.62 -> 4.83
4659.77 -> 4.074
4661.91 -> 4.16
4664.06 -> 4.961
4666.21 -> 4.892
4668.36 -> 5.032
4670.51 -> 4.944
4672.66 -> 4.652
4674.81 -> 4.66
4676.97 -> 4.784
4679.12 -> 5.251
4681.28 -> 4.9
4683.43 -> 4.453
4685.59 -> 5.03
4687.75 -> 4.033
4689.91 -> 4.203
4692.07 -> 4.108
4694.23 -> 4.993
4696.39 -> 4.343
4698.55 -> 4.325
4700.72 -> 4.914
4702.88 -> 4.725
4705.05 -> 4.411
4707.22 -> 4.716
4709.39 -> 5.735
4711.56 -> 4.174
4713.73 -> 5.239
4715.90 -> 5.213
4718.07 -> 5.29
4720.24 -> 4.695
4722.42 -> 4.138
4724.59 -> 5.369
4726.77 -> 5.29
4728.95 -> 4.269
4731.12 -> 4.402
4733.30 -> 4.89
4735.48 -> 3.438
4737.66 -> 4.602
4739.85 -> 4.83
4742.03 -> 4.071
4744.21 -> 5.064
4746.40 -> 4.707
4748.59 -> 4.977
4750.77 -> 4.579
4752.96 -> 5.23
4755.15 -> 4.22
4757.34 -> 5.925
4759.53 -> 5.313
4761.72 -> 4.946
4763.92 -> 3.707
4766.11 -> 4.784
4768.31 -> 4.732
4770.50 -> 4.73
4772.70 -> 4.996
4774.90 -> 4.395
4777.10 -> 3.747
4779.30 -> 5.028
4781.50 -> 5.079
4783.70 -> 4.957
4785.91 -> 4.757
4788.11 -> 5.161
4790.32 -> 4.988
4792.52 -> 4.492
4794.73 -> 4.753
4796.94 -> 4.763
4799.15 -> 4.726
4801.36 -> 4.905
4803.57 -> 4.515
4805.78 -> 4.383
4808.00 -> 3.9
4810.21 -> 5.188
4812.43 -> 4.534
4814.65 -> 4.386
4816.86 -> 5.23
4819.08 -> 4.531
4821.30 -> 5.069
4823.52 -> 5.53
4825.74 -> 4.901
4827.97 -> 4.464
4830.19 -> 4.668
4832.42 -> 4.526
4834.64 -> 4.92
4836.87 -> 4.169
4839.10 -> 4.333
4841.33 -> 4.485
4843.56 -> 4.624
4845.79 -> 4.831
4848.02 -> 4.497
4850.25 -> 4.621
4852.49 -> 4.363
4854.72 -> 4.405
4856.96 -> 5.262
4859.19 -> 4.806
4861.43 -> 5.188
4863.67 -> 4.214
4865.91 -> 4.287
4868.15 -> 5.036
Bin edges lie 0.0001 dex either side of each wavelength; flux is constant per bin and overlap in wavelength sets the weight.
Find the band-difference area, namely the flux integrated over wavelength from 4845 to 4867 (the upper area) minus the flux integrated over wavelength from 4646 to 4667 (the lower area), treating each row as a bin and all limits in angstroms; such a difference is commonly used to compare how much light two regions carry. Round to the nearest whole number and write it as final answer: 8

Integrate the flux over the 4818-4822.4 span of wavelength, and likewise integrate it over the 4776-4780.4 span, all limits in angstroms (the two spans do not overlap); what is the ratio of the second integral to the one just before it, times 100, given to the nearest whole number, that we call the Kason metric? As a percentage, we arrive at 91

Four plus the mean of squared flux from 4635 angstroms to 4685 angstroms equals 29.9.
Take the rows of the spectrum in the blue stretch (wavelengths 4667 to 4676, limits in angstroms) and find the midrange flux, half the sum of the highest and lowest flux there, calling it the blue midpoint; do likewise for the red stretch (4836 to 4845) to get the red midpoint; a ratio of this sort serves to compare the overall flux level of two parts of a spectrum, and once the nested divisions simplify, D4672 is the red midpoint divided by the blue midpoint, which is 0.91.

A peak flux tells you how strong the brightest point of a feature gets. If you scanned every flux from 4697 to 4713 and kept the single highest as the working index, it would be 5.735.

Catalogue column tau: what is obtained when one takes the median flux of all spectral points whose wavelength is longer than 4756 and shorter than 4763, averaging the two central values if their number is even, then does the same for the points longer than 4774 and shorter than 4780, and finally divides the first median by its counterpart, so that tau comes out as 1.21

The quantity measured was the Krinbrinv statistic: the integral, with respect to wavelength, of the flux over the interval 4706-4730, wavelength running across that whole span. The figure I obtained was 118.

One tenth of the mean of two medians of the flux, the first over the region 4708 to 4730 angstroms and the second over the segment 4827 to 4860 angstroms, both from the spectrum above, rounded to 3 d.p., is 0.488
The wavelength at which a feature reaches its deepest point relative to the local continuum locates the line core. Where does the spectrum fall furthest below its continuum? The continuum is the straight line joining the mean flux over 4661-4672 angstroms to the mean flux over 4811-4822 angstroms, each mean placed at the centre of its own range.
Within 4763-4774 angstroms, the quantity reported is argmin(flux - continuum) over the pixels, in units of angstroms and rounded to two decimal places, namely 4763.92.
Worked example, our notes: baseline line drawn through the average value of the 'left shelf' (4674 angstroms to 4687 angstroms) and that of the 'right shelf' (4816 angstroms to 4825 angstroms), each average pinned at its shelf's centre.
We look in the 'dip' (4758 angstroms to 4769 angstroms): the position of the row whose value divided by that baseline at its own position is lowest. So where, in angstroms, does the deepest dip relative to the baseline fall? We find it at 4763.92 angstroms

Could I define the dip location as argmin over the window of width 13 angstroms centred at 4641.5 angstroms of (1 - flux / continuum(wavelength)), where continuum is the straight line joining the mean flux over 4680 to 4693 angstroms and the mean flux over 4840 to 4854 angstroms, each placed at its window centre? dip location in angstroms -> 4640.49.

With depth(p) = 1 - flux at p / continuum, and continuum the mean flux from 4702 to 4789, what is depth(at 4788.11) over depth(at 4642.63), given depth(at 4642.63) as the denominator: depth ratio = 0.1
